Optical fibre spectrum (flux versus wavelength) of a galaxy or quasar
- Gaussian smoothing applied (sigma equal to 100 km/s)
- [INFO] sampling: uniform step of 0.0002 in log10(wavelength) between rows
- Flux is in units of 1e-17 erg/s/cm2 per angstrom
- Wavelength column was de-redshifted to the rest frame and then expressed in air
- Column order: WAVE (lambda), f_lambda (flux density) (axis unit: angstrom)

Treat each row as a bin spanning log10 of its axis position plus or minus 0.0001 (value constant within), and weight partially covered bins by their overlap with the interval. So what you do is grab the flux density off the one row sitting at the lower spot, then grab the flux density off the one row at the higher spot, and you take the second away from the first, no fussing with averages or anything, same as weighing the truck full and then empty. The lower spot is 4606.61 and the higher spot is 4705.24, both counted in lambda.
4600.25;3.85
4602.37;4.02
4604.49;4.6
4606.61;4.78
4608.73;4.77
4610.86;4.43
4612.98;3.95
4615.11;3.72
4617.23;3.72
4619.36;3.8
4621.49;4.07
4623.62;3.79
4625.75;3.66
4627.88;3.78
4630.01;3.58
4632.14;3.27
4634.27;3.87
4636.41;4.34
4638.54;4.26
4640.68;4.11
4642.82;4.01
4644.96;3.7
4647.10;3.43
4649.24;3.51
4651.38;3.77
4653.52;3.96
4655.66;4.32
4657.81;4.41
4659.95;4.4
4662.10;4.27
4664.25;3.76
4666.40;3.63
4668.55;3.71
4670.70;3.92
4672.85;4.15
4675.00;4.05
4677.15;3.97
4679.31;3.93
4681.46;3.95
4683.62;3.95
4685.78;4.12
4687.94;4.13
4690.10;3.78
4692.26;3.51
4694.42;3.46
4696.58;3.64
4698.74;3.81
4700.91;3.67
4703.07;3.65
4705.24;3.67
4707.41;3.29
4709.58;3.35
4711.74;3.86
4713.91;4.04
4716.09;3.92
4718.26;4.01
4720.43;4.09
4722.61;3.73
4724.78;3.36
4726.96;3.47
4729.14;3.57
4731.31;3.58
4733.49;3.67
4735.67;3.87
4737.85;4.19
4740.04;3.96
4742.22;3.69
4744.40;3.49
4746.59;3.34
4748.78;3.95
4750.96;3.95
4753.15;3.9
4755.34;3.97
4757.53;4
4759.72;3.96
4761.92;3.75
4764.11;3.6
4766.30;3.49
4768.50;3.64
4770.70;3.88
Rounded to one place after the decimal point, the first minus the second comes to 1.1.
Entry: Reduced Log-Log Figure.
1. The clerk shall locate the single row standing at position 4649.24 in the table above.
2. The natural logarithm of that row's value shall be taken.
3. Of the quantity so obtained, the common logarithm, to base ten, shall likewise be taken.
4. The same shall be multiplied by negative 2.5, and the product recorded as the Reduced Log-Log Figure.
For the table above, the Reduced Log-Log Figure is -0.247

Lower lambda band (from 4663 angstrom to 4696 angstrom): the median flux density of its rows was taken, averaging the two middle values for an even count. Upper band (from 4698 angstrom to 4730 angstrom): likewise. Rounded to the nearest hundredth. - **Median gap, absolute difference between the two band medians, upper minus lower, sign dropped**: 0.26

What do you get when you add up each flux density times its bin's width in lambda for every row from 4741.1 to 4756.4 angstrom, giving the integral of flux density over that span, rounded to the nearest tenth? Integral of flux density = 57.5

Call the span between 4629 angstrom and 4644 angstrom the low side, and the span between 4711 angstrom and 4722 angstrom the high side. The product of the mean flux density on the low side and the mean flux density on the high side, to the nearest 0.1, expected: 15.6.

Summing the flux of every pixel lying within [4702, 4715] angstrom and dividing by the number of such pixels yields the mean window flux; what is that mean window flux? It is 3.64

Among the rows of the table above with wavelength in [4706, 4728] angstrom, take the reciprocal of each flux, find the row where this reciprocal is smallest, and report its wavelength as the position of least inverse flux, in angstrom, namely 4720.43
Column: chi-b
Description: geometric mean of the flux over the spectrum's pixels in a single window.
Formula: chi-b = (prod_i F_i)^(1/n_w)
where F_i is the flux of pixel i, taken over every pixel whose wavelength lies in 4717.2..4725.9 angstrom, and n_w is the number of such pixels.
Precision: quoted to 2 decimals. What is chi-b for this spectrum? 3.79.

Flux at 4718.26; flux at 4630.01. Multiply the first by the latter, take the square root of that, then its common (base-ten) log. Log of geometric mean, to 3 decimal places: 0.579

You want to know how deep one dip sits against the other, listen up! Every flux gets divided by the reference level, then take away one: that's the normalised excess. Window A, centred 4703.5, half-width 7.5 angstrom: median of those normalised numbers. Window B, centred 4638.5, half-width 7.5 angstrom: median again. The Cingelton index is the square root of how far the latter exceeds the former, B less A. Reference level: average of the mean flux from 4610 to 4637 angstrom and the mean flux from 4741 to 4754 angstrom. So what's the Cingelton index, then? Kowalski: 0.31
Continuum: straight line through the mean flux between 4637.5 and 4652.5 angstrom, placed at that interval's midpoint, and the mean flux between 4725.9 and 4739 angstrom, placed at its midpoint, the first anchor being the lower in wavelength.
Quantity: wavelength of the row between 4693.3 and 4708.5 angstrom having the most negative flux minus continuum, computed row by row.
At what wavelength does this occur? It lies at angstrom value 4707.41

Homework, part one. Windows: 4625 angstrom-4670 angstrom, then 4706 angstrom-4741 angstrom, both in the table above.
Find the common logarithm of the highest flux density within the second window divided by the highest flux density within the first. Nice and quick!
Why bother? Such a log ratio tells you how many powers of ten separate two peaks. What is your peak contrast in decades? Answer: -0.022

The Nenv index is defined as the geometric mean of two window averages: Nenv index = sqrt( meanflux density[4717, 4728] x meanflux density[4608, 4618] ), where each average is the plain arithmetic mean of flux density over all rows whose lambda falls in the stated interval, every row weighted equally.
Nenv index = 3.92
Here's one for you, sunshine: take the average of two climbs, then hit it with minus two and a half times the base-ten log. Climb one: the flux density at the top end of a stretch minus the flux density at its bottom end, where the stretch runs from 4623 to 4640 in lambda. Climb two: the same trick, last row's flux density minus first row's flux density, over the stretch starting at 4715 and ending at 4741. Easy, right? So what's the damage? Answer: 1.5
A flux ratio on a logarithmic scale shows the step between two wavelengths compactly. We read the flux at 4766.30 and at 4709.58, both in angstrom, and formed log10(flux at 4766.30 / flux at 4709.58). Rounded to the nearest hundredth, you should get 0.02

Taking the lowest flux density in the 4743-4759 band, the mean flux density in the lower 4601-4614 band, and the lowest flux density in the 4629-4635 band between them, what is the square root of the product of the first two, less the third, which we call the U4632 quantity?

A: 0.6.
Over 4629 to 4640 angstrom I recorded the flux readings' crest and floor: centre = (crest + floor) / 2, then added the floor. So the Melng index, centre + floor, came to 7.1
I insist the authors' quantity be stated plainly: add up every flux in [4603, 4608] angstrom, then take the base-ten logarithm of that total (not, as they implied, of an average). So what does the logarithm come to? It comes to 0.972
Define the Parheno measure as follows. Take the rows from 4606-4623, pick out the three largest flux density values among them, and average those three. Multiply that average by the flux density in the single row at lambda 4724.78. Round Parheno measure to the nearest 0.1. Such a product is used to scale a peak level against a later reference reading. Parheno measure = 15.7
